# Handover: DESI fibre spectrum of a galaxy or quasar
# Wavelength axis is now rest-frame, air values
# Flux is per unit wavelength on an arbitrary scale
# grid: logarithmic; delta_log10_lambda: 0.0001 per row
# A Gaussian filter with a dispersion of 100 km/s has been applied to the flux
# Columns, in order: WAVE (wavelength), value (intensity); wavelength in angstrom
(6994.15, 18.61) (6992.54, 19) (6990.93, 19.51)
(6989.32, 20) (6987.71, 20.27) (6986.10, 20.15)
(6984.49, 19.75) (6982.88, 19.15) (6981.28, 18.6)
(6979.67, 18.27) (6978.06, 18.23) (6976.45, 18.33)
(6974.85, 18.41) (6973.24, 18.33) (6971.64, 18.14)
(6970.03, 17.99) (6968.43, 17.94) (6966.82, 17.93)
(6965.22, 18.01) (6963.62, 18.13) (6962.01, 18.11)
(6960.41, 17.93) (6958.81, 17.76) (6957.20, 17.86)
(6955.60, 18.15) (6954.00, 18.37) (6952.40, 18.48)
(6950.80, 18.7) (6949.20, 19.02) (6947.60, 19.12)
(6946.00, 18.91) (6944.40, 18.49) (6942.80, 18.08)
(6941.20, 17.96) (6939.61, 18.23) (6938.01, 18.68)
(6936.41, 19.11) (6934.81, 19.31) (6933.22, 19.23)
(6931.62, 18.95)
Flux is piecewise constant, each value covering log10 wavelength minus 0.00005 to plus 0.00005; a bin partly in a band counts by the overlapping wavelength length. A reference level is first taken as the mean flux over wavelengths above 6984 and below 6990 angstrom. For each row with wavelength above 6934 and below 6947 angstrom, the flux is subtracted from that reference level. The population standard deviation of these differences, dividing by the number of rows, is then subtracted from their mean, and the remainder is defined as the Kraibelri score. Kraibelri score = 1.0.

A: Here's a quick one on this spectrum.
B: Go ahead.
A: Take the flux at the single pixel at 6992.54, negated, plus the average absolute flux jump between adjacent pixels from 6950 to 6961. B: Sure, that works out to -18.8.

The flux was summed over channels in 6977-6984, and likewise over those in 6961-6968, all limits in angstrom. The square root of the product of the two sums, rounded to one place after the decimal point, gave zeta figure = 73.2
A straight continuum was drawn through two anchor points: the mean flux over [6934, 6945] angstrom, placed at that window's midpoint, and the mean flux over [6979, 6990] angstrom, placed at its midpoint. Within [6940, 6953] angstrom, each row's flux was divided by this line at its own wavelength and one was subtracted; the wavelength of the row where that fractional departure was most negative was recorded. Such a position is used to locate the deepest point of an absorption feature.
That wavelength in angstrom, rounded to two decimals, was 6941.20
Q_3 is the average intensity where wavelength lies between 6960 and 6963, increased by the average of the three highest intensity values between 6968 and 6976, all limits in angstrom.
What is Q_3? 36.3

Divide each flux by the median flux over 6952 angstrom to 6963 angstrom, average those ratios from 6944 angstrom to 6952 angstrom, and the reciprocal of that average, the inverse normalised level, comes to 0.961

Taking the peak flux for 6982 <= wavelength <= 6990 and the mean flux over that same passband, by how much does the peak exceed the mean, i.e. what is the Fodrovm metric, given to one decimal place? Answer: 0.4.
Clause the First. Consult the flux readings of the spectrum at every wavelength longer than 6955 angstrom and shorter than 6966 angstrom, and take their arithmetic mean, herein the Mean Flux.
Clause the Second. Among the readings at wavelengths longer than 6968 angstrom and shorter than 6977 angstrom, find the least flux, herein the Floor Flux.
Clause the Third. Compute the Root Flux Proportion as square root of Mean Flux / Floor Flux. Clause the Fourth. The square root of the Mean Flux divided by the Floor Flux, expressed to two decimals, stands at 1.00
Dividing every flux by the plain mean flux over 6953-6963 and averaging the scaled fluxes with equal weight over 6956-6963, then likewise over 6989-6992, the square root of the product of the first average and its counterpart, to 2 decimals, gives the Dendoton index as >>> 1.04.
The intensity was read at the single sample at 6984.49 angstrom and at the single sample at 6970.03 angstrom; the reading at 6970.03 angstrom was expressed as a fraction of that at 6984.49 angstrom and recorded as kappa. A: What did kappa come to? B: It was 0.91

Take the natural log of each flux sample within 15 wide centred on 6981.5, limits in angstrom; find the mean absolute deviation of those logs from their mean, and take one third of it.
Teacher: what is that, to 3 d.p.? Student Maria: 0.013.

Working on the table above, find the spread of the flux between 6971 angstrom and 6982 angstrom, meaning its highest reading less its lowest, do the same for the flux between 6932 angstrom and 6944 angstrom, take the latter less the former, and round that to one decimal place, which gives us 0.9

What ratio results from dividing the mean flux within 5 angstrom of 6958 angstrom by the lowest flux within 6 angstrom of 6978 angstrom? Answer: 0.989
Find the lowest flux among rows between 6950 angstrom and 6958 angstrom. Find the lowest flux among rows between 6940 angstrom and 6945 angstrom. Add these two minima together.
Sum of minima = 35.8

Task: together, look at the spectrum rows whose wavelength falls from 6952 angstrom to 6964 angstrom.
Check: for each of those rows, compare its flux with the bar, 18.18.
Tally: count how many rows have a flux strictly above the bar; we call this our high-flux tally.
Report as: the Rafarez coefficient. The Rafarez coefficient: 2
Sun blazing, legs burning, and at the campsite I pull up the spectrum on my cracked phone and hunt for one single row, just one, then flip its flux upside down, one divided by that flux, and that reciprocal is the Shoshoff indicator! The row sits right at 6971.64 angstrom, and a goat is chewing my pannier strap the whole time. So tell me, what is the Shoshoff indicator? 0.0551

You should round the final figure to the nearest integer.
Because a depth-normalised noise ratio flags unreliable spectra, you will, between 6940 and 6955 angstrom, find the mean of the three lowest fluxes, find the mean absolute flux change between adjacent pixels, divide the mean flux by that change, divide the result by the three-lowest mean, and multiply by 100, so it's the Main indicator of 429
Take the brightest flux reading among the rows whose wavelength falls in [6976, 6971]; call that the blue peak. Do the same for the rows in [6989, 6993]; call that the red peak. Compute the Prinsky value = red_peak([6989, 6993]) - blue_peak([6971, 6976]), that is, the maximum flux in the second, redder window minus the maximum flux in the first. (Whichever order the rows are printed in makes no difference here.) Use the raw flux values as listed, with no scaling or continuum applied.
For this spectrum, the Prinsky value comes 1.6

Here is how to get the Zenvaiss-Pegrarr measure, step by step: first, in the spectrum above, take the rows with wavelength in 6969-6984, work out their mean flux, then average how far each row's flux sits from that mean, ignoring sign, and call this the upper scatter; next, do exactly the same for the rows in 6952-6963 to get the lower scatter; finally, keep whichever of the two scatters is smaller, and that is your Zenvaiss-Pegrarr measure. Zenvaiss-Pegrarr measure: 0.21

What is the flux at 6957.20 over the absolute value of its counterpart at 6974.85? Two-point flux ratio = 0.97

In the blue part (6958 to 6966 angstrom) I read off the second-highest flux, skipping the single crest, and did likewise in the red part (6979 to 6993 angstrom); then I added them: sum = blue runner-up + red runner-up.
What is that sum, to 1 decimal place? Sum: 38.3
